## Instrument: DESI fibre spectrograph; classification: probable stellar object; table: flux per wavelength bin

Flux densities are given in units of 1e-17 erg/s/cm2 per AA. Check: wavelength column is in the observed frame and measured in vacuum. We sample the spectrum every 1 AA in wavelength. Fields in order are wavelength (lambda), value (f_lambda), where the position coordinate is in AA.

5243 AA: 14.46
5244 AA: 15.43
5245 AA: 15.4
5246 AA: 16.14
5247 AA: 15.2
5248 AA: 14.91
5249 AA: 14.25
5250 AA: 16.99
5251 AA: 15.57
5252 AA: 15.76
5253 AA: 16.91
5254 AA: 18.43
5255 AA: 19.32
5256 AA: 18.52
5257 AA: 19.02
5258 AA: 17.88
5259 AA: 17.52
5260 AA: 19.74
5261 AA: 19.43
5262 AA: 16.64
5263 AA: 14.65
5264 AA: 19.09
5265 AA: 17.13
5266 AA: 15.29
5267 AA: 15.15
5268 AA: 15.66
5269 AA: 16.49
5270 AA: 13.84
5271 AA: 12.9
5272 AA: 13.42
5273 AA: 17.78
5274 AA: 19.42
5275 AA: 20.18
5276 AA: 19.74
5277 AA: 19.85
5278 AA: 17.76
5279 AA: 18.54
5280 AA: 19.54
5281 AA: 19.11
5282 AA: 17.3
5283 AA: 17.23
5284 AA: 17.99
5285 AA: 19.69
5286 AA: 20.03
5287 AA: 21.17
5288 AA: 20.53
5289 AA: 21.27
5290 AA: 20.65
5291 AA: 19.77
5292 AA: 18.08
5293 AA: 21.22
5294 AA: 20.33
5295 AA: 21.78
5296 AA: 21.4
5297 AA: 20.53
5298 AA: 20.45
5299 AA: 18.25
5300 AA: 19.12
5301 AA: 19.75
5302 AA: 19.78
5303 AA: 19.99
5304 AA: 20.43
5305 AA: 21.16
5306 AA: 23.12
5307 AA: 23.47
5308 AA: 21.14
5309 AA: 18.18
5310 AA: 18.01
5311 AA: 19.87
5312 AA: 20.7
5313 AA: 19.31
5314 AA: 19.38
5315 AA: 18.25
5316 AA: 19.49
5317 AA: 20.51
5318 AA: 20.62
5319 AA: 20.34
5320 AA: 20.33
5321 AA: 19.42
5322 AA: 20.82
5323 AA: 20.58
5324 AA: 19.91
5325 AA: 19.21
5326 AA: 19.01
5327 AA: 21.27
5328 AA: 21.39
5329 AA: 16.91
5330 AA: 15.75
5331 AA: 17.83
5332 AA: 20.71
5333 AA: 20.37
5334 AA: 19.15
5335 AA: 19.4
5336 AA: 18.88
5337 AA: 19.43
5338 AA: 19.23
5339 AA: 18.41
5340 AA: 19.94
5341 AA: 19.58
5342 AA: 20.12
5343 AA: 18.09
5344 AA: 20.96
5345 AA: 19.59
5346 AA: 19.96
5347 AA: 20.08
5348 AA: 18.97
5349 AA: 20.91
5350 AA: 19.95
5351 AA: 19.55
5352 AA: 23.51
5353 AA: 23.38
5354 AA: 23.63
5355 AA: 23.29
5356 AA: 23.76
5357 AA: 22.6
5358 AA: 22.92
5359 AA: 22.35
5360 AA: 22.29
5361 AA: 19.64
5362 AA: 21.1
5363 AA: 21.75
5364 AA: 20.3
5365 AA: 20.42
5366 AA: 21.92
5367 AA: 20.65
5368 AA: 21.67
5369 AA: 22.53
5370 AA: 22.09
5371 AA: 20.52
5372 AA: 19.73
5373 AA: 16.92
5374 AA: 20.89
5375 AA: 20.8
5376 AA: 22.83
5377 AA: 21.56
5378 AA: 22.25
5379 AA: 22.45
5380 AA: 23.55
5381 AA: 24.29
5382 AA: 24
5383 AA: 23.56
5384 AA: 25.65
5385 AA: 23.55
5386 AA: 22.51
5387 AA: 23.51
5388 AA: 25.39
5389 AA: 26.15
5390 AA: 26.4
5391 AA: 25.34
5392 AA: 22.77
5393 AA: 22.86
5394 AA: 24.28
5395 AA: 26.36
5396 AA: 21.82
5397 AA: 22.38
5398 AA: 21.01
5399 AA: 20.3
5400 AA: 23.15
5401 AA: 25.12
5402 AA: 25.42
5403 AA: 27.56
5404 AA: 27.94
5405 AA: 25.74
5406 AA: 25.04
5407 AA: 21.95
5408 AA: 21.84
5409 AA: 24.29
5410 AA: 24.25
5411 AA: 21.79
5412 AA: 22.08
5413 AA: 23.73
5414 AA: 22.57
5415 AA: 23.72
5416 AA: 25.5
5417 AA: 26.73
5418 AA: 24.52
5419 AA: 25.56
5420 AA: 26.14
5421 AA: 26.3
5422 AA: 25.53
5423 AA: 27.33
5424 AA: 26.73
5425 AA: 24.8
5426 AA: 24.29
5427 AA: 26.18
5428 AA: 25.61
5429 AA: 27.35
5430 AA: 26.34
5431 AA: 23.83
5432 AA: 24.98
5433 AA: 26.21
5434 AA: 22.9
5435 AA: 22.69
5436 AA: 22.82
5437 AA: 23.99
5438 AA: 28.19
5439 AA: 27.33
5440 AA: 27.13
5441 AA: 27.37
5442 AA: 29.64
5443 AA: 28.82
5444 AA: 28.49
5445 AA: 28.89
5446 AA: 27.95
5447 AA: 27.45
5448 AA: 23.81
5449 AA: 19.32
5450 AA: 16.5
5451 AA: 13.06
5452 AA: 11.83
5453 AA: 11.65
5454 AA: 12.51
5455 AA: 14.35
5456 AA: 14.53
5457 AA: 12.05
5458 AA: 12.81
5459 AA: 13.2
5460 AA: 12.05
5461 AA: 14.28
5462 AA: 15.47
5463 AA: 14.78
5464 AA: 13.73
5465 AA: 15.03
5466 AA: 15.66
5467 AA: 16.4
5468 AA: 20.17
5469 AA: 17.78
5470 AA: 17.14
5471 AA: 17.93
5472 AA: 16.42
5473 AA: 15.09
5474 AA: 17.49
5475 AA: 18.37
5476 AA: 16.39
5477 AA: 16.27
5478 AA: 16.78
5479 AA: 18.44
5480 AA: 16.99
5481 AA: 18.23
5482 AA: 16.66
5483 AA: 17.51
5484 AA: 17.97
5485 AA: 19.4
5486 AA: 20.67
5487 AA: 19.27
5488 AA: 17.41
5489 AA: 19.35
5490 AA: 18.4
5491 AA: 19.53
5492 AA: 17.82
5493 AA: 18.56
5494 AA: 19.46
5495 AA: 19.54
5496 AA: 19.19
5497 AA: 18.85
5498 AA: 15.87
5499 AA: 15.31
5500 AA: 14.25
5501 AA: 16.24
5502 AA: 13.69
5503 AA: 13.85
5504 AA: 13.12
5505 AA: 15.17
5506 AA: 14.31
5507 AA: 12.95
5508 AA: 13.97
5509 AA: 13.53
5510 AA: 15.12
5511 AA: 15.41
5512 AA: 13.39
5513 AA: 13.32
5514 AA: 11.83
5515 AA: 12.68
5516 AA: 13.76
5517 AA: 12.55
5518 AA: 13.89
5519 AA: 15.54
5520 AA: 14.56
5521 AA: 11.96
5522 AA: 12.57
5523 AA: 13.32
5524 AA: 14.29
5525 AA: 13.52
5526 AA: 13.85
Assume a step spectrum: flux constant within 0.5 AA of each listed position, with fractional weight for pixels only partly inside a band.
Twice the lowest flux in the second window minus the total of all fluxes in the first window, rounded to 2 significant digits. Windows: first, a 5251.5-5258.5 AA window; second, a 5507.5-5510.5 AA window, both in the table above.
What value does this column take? -99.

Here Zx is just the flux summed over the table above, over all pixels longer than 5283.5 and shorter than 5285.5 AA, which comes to 37.7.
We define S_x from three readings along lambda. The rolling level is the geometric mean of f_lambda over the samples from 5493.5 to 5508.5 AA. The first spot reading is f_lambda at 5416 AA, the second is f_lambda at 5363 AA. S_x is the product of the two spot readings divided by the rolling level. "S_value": 36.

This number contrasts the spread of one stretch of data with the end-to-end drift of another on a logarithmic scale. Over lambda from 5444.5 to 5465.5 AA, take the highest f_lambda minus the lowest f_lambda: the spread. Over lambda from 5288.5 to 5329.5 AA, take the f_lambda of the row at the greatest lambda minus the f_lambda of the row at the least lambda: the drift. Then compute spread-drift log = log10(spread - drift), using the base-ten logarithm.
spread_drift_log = 1.3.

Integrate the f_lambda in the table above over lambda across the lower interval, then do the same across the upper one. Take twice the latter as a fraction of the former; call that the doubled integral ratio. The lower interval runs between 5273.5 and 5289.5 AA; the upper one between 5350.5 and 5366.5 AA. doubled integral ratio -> 2.28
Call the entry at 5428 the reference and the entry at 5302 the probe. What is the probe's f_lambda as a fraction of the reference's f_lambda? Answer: 0.77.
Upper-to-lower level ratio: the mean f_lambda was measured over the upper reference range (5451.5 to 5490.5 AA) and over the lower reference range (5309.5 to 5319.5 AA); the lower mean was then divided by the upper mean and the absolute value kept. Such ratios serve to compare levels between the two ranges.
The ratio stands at 1.22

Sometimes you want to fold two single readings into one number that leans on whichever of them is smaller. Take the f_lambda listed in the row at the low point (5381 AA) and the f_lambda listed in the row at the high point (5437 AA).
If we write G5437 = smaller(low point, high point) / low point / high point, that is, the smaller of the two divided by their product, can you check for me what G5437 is 0.041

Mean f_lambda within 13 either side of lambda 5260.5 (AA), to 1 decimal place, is 16.6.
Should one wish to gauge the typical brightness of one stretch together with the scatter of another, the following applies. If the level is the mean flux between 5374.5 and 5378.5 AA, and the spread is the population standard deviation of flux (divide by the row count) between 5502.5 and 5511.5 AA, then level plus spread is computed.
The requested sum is 22.7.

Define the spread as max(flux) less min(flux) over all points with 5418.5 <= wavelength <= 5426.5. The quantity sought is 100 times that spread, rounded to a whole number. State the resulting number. 304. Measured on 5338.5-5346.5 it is 287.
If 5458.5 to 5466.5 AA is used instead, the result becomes 361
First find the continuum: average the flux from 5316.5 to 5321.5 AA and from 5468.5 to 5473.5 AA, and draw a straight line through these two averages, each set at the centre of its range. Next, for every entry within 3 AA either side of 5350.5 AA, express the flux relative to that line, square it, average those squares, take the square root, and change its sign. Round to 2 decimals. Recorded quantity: -1.08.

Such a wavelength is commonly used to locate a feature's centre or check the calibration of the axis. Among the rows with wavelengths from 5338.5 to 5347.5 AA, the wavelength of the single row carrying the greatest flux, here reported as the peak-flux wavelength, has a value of 5344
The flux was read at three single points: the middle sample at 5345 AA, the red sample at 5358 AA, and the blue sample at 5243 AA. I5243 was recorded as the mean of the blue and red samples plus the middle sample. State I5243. 38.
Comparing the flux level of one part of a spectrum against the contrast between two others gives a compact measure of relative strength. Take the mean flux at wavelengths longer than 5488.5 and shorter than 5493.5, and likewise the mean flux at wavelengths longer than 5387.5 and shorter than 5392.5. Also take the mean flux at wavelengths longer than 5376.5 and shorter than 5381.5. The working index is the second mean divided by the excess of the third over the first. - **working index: 6.2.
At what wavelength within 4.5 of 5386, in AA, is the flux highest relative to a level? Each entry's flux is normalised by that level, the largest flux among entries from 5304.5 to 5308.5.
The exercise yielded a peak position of 5390 AA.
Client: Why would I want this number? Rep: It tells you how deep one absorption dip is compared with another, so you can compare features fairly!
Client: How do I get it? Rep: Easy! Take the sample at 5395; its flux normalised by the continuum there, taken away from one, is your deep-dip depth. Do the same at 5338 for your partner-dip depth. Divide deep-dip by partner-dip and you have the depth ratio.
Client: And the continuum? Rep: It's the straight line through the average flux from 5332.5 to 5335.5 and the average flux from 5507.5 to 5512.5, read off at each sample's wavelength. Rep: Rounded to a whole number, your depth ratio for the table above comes -33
